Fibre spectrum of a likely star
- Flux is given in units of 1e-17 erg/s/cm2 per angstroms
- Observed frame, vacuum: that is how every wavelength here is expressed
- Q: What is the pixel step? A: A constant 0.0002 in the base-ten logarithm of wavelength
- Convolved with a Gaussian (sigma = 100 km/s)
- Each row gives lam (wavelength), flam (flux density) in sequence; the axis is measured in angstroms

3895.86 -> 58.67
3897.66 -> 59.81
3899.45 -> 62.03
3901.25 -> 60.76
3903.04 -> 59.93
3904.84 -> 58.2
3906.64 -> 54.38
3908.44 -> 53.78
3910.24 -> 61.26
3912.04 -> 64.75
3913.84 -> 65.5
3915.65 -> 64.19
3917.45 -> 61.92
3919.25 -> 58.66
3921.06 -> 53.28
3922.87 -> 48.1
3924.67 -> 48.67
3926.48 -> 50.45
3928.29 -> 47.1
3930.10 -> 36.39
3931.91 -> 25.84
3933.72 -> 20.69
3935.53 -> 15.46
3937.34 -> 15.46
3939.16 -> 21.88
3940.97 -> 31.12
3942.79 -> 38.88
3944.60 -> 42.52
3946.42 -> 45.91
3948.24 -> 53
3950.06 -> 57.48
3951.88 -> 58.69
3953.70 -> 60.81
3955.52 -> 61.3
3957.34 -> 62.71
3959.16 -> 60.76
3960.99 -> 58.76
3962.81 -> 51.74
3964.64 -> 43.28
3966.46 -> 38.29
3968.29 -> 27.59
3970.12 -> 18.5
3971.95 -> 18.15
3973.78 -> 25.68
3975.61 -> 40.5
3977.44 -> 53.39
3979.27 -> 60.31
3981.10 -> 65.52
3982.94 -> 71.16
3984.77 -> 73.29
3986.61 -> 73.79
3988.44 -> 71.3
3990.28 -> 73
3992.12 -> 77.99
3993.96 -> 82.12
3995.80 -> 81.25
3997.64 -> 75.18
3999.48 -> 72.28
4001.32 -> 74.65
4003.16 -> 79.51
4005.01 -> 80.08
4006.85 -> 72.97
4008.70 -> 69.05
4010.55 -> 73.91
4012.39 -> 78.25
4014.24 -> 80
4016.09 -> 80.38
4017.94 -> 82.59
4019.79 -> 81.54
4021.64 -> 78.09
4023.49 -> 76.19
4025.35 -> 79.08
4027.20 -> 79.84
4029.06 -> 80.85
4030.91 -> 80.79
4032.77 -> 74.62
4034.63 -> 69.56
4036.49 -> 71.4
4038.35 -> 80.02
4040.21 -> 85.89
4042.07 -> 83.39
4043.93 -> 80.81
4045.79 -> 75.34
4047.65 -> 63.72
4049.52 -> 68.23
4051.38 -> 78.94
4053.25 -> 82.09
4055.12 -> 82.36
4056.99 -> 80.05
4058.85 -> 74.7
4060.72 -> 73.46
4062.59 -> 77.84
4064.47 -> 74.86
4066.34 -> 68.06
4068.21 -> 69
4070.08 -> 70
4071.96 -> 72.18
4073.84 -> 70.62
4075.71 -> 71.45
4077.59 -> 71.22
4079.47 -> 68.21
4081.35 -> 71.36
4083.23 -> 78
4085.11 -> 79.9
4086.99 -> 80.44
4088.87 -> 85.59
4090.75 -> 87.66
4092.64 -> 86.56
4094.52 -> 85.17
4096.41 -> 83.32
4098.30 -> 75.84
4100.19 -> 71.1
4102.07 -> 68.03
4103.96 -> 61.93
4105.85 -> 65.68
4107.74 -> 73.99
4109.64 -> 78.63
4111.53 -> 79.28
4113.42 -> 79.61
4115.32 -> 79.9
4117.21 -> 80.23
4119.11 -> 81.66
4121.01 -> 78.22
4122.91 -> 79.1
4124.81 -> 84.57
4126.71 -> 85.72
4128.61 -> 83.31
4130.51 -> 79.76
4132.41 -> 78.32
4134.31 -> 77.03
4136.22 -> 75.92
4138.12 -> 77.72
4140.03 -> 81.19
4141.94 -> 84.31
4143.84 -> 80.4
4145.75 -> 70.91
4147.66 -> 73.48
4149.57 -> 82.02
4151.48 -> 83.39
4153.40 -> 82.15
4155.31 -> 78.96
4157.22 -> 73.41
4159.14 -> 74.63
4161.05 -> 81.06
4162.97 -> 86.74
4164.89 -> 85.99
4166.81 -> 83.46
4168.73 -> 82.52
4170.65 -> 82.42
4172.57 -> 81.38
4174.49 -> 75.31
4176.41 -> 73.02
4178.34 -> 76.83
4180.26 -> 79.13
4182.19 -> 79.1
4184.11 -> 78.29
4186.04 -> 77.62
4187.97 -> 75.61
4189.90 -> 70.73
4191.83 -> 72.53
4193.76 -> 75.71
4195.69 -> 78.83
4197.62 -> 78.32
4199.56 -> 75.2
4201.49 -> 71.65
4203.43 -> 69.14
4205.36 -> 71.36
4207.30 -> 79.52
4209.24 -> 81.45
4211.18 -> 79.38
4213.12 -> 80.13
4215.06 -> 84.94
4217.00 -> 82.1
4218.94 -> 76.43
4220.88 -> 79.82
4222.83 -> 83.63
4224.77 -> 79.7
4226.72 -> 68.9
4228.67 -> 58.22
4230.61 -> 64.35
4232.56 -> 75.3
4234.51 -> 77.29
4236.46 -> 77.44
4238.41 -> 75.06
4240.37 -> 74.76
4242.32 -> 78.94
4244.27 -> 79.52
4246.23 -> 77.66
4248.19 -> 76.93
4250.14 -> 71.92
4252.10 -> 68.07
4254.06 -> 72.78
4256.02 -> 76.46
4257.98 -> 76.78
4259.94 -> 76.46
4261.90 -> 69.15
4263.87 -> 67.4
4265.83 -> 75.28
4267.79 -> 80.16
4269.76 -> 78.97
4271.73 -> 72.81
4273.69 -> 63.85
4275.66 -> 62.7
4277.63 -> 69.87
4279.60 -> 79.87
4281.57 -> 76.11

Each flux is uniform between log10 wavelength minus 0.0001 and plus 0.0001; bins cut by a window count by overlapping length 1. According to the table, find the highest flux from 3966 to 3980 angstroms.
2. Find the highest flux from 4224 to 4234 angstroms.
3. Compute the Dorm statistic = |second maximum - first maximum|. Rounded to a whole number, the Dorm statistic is 19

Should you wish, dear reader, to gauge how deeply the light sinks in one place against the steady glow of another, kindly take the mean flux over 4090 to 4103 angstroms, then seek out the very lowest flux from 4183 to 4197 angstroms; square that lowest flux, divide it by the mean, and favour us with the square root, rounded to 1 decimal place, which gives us 7.9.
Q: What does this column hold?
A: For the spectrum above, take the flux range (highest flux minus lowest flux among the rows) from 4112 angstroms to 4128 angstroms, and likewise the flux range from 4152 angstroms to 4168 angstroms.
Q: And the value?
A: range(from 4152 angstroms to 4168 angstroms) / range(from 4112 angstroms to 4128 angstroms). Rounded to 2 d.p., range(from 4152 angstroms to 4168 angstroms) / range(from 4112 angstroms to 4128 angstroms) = 1.78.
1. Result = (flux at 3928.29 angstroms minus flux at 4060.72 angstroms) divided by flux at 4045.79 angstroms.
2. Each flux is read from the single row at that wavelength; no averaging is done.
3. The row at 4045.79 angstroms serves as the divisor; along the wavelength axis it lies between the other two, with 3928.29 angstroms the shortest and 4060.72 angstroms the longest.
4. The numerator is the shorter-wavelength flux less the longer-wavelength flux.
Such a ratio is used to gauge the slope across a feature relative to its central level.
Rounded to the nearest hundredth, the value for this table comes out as -0.35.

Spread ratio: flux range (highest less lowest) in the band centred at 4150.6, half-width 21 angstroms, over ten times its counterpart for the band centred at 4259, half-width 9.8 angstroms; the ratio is 0.12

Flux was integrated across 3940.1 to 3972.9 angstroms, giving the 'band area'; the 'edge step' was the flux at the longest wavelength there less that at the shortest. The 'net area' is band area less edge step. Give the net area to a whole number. 1524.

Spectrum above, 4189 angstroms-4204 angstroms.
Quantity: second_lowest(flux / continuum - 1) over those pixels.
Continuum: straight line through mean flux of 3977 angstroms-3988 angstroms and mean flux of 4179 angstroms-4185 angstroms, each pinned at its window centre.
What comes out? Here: -0.108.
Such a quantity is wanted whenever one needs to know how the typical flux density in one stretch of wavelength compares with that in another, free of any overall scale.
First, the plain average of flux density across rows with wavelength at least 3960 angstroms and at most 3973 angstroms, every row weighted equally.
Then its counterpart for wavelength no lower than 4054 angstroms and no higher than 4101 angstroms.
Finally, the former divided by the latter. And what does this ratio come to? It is 0.48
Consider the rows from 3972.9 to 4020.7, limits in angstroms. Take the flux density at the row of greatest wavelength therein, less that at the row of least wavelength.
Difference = 56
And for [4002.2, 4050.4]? -11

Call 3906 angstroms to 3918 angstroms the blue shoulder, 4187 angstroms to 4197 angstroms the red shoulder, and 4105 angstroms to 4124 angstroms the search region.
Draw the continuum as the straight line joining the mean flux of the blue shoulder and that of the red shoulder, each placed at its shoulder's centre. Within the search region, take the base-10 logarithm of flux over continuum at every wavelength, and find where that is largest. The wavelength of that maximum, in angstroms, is 4119.11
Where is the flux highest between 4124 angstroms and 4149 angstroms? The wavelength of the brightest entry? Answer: 4126.71 angstroms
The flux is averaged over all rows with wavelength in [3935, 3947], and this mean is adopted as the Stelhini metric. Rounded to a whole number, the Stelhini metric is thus 30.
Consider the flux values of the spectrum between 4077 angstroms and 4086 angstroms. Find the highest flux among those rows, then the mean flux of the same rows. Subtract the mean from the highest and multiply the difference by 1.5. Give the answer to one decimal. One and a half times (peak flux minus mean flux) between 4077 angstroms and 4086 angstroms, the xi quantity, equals 9.2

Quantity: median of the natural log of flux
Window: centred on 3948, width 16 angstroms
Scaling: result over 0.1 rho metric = 39.7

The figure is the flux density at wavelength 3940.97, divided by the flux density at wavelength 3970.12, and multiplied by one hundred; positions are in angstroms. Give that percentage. 168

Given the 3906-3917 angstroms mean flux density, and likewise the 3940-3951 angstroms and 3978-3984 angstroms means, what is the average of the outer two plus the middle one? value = 108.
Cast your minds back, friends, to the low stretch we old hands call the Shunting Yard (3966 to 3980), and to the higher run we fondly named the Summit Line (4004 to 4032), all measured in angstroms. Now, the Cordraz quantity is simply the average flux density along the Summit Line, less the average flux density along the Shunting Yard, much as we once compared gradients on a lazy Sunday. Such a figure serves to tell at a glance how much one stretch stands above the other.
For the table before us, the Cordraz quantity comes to 43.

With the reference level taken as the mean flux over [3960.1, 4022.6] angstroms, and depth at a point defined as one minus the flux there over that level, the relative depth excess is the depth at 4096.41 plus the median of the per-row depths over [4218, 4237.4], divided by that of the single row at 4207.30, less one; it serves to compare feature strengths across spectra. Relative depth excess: 1.1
